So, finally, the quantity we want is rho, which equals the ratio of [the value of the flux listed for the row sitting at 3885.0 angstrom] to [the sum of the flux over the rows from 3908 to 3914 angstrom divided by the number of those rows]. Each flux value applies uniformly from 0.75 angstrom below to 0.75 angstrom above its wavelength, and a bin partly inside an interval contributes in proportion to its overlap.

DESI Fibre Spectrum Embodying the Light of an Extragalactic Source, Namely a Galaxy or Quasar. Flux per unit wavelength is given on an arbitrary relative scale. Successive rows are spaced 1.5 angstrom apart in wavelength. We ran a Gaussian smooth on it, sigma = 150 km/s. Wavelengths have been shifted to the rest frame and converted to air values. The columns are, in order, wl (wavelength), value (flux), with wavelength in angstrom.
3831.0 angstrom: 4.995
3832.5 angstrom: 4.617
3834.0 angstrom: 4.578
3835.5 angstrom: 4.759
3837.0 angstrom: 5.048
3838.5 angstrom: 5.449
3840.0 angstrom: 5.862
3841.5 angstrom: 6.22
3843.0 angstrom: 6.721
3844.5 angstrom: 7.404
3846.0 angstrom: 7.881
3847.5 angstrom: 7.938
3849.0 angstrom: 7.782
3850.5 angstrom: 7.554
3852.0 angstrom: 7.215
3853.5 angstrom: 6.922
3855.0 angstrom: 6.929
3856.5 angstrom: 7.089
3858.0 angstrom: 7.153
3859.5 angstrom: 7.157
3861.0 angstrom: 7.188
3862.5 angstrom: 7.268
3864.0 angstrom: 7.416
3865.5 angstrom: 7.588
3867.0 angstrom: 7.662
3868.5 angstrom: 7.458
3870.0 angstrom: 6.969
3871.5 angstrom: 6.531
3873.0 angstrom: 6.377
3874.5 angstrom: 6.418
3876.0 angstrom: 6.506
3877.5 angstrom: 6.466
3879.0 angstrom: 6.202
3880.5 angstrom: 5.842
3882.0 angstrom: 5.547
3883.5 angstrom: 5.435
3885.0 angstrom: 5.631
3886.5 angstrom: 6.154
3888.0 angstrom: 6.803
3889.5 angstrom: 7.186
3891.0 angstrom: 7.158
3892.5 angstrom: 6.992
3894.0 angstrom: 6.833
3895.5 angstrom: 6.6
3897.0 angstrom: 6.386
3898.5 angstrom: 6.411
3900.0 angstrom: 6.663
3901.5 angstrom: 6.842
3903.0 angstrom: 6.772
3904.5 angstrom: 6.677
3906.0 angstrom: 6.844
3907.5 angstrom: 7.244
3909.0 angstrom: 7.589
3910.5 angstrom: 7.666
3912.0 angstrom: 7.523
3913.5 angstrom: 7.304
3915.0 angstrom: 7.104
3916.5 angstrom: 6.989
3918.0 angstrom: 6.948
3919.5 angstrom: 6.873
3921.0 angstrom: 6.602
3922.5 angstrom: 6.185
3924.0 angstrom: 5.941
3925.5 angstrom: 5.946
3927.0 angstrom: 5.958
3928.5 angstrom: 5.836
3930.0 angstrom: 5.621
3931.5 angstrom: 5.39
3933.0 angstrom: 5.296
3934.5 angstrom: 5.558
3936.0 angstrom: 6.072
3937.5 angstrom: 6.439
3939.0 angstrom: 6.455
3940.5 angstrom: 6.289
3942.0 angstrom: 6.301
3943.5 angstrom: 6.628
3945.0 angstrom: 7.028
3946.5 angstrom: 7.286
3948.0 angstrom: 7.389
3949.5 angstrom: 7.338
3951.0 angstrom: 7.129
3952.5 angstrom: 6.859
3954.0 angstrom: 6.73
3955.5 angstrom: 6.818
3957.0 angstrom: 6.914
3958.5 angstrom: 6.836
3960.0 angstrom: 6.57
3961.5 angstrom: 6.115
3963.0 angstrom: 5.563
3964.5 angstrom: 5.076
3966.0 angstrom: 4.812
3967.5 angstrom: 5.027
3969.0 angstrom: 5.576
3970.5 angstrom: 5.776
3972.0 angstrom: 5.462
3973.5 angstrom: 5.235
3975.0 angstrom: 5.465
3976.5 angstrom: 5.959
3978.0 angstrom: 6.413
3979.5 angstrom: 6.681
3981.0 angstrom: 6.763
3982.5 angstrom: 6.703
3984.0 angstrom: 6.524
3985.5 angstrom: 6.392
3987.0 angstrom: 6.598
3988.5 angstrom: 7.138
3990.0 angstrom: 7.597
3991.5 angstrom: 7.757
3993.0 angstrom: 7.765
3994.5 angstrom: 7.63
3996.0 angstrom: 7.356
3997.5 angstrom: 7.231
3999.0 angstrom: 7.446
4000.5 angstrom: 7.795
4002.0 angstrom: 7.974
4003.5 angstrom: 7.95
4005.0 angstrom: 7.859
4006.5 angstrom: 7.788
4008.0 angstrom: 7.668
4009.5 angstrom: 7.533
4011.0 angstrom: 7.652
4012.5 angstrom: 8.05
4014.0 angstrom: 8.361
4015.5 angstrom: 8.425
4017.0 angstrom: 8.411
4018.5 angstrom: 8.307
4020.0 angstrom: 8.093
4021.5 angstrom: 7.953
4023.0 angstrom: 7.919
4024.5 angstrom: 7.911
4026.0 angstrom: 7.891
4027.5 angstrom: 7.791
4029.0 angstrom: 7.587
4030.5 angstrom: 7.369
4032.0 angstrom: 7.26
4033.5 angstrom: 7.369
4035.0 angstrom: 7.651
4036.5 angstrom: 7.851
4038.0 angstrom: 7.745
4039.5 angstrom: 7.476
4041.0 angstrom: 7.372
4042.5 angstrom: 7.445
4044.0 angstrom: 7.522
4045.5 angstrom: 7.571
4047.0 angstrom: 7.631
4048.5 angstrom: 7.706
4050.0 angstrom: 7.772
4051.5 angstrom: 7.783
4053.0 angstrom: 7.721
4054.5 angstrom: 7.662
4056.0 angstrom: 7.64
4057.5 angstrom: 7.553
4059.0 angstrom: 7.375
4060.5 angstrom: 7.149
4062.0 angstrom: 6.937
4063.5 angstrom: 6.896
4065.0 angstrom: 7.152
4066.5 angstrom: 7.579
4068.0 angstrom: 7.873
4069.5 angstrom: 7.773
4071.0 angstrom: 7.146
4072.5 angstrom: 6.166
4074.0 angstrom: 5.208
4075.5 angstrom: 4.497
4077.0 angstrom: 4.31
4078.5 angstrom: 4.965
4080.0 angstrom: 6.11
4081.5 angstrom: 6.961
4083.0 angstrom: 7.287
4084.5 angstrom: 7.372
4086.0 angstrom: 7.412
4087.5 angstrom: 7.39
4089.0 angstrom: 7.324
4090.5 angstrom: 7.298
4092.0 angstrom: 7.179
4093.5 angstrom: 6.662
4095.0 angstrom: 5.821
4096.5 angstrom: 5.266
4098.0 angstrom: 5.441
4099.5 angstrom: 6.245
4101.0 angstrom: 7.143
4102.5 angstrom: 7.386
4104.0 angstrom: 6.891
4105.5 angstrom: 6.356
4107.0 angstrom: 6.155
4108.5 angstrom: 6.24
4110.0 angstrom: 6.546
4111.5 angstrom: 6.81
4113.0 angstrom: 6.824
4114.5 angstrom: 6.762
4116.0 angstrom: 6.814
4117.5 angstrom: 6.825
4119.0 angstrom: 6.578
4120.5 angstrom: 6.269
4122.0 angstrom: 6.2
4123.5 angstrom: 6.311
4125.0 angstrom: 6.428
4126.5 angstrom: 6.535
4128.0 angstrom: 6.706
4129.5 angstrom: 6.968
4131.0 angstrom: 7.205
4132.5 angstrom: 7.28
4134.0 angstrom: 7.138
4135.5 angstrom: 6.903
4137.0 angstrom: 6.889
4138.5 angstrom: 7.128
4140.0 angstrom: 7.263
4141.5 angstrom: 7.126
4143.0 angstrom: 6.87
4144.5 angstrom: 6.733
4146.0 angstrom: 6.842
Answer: 0.75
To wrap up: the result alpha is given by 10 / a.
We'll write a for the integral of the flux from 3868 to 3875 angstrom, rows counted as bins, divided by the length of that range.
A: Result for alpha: 1.48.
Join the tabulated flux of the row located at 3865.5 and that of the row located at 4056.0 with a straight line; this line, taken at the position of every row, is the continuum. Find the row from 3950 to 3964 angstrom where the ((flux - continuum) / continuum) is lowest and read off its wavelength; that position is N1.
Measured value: 3963.0 angstrom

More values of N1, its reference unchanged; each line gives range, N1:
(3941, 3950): 3942.0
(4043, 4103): 4077.0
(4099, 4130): 4107.0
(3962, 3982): 3966.0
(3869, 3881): 3880.5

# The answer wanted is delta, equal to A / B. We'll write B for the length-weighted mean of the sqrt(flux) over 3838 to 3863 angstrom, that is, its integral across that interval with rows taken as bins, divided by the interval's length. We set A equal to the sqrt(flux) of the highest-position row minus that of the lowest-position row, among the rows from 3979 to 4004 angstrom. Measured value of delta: 0.09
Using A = 0.23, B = 2.65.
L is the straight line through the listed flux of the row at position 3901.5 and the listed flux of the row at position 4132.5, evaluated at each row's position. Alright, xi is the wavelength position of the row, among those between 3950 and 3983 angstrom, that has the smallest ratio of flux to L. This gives 3966.0 angstrom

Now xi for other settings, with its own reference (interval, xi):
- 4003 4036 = 4032.0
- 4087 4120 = 4096.5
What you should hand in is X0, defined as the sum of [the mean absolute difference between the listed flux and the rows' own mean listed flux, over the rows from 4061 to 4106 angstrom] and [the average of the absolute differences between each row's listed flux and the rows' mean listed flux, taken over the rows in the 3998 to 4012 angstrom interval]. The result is 0.96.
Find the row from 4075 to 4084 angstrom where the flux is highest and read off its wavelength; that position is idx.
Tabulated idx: 4083.0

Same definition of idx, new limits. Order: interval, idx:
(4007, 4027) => 4015.5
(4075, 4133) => 4086.0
